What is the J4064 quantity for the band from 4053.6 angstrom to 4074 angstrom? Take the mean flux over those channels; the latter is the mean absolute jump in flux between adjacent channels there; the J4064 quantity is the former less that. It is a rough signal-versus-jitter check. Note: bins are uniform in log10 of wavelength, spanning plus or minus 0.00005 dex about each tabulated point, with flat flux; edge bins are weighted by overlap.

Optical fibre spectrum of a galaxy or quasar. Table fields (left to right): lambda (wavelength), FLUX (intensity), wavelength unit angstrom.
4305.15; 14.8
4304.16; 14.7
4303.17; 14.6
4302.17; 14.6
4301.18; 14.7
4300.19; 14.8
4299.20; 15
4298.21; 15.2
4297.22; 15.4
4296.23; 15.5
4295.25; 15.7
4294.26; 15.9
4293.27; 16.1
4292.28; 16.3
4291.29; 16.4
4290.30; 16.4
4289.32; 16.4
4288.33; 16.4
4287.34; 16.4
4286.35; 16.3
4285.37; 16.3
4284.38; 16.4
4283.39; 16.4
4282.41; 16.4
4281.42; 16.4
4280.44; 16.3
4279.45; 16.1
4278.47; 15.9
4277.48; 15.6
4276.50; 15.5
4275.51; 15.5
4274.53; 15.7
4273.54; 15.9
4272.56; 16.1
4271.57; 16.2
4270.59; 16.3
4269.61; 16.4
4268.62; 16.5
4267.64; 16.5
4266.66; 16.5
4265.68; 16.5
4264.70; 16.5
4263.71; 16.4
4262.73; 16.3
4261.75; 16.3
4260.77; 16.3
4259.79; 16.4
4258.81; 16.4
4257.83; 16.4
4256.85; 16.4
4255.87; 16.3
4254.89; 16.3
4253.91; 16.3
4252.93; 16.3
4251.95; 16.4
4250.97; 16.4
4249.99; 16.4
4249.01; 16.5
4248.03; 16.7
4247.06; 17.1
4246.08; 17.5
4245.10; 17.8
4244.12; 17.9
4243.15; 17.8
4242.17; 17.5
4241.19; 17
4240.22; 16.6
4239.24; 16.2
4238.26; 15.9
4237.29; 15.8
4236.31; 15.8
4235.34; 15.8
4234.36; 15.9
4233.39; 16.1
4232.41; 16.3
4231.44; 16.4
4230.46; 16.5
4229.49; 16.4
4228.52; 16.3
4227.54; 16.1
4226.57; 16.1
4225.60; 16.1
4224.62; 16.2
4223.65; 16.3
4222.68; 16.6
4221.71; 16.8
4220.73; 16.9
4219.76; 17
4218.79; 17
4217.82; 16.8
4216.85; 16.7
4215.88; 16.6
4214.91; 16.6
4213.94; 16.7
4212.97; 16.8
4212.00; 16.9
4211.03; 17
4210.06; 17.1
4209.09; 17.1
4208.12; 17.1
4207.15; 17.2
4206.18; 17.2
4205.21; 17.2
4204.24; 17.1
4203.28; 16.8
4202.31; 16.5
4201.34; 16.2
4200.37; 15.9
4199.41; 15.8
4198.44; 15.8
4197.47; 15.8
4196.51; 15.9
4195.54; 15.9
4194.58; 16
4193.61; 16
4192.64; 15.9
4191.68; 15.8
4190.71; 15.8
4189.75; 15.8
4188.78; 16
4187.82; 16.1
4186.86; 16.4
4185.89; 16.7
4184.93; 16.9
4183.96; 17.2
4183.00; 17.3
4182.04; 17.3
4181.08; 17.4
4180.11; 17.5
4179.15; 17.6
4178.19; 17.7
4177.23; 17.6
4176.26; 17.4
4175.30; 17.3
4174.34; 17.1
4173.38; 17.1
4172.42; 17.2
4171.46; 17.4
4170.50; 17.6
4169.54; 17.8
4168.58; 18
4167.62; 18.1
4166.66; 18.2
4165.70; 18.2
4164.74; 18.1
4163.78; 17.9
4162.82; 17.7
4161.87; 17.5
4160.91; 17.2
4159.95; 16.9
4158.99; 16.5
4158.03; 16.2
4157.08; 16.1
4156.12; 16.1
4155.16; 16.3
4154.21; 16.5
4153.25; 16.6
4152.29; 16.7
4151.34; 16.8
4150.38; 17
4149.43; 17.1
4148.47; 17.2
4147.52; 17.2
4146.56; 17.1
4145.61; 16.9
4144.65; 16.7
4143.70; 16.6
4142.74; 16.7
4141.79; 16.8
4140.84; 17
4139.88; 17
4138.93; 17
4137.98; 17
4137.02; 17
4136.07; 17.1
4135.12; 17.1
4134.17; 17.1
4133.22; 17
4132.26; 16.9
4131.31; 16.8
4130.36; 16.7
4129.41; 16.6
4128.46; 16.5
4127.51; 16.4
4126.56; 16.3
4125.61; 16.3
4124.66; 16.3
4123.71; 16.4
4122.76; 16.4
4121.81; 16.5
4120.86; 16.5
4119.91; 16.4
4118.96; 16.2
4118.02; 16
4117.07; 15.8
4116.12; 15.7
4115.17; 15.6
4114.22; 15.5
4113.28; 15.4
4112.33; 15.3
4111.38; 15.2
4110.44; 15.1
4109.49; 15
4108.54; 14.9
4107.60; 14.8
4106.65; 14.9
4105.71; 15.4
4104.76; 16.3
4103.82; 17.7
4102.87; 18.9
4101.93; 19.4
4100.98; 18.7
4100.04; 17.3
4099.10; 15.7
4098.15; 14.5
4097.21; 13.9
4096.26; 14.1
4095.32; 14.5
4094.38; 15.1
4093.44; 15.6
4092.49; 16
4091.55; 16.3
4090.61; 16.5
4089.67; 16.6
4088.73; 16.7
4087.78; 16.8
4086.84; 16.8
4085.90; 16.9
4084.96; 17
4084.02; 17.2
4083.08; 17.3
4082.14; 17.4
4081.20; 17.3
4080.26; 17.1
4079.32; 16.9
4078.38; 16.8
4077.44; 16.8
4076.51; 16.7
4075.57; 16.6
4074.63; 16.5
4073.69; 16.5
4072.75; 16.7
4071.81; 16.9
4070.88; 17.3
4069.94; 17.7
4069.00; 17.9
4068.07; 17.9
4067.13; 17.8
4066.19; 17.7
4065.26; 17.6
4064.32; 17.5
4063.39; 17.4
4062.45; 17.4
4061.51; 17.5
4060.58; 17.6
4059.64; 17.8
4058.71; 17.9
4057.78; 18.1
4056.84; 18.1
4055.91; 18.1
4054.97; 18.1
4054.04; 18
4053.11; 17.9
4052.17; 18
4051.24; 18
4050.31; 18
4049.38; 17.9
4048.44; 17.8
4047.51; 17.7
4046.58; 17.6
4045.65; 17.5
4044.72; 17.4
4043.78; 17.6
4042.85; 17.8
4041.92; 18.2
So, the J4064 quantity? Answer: 17.5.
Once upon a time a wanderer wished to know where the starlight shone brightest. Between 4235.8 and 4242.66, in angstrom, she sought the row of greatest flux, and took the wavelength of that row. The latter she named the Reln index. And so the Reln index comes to 4242.17 angstrom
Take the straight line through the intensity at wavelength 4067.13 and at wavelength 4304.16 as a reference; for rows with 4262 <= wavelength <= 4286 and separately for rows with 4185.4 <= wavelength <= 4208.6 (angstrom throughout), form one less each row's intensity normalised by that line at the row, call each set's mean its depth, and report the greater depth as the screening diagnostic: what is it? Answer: -0.012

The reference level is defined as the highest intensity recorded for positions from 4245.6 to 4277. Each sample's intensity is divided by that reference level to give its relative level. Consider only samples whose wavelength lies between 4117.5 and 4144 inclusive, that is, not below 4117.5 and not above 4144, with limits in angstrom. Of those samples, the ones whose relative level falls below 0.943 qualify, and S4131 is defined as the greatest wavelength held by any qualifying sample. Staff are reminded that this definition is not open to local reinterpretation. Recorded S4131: 4128.46 angstrom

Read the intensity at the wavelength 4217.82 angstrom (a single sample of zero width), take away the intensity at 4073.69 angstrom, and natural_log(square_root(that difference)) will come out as -0.60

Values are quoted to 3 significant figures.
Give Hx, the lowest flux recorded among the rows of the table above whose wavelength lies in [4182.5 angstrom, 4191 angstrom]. 15.8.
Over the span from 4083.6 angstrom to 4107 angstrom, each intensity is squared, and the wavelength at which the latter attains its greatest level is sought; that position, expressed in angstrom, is 4101.93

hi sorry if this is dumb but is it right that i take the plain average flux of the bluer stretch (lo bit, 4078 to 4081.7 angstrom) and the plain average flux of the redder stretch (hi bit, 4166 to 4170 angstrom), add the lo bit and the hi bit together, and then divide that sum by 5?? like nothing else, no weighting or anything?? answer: 7.01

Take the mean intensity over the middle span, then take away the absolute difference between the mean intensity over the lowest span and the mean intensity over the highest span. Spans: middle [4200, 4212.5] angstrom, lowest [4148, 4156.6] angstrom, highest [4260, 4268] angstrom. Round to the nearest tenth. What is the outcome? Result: 16.6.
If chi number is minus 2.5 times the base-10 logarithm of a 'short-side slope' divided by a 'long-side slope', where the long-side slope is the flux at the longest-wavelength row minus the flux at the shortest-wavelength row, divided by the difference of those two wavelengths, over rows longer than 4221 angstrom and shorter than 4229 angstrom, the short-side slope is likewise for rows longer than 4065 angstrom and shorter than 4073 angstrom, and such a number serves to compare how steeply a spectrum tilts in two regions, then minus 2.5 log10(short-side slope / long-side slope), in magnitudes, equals -0.5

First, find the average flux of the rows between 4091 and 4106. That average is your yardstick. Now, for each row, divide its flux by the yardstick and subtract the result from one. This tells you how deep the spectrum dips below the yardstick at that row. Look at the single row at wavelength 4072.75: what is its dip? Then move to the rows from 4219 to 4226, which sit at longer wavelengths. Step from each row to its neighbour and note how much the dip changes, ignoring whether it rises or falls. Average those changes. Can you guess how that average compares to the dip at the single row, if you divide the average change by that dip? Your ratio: -0.3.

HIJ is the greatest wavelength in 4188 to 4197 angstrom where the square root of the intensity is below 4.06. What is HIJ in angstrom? 4196.51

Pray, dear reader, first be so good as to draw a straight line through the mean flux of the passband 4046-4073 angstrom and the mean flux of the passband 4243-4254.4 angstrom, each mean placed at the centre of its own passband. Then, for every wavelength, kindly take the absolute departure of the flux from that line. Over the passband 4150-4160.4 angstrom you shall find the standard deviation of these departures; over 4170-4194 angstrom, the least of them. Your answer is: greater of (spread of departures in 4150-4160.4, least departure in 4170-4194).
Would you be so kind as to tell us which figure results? 0.3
